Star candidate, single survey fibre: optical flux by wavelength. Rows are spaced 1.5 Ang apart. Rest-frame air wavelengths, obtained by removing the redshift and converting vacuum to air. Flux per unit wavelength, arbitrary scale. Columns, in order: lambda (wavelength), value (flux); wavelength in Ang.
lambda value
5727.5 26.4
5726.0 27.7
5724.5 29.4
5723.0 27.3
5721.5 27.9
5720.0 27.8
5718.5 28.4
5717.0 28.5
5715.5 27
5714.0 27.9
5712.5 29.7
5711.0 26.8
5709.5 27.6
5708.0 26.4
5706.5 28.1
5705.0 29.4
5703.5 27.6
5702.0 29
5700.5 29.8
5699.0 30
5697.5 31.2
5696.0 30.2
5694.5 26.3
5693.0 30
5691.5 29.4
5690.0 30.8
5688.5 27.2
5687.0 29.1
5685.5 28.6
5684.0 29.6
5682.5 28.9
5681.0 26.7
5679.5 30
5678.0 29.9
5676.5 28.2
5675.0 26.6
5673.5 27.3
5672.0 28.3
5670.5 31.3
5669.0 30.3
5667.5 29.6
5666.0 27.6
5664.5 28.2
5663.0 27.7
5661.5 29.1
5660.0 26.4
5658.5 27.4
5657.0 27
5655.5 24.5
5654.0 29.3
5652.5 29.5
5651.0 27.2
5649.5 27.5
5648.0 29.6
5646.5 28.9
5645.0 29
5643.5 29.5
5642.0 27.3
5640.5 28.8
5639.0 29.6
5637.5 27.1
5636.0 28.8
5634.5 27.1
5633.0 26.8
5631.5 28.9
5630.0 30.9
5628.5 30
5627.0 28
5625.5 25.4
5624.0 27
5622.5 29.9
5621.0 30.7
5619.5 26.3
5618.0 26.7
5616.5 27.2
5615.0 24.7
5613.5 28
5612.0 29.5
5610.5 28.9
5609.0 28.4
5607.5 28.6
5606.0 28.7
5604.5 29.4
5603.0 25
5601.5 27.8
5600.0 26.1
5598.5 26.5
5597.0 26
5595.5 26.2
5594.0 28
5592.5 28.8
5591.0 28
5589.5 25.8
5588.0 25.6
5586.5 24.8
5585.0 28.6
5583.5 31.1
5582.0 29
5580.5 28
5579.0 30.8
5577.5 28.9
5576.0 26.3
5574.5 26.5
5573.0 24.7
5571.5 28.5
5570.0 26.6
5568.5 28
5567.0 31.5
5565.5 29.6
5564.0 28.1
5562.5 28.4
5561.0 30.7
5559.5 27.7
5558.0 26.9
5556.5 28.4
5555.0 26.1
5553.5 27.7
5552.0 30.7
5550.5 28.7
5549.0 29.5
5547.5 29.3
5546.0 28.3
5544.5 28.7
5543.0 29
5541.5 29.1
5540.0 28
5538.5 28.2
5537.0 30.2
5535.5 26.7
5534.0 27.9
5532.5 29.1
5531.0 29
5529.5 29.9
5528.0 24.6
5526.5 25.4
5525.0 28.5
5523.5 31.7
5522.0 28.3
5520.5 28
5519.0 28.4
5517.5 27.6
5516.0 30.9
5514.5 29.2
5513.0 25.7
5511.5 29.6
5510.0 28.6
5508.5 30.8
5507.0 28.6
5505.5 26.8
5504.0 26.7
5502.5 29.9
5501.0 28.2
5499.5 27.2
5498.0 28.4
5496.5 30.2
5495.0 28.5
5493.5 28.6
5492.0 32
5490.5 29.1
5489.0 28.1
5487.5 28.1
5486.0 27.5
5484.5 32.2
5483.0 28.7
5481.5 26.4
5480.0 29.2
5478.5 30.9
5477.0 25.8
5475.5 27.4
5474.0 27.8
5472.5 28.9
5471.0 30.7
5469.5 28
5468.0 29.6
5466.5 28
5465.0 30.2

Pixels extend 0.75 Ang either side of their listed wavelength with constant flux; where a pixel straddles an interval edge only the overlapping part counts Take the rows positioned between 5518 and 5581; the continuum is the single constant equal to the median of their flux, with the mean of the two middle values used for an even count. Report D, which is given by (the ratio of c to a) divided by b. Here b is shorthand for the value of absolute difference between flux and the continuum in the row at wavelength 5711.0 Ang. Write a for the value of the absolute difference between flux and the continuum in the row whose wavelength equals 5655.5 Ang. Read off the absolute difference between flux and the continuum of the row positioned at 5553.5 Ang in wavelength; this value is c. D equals 0.11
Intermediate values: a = 3.9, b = 1.6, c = 0.7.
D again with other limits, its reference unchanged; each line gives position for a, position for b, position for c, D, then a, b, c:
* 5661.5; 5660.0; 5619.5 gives 1.50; 0.7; 2.0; 2.1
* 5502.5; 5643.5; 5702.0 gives 0.36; 1.5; 1.1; 0.6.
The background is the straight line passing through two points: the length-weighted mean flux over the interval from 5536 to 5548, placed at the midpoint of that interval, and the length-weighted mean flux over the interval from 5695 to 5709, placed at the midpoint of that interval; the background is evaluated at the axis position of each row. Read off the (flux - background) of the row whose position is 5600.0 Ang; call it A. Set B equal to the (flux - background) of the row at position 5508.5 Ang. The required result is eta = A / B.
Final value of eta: -1.4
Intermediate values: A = -2.77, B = 2.0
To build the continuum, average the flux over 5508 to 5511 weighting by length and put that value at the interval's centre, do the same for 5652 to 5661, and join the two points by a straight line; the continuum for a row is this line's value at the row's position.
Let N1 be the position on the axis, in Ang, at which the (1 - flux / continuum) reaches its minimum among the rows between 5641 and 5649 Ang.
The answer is 5648.0 Ang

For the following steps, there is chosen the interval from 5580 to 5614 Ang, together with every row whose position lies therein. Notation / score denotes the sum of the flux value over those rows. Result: 637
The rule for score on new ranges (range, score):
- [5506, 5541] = 655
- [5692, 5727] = 654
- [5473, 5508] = 656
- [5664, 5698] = 665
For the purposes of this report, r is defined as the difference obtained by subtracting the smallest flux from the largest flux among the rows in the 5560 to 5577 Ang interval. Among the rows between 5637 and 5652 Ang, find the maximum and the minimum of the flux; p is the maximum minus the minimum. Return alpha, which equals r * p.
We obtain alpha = 17.0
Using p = 2.5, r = 6.8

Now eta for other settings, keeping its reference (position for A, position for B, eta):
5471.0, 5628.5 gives 1.8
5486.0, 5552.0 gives -0.6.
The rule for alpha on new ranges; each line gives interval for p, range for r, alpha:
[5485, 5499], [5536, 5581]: 30.6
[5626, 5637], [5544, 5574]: 27.9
